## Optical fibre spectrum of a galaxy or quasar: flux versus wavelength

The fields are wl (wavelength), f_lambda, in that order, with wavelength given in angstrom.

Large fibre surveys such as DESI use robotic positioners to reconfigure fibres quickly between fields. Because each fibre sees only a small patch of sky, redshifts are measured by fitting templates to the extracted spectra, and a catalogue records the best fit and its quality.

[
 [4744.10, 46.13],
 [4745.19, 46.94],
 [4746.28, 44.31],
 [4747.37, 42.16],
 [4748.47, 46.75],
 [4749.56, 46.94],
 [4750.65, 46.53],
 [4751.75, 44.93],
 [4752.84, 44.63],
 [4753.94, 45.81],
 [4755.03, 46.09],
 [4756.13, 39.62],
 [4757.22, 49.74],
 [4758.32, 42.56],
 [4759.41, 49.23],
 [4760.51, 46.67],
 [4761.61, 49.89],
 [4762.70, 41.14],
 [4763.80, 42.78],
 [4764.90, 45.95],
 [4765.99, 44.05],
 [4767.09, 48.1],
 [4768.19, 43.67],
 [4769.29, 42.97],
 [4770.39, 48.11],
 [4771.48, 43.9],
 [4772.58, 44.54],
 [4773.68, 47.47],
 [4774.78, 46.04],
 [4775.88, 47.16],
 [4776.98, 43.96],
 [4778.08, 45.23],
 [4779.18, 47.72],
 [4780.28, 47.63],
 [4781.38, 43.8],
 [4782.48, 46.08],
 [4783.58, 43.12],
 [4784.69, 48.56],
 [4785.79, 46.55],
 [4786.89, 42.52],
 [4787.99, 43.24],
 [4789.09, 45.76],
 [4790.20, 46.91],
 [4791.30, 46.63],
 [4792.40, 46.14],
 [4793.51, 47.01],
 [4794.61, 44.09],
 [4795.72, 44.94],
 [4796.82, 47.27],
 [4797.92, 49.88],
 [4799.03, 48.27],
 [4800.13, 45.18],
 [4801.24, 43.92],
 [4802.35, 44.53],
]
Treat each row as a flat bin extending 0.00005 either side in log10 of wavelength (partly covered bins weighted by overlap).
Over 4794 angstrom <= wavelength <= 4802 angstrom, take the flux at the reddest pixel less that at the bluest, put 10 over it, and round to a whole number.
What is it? -59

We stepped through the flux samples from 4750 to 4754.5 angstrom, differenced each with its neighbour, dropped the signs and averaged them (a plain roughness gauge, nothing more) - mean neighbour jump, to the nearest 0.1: 1.0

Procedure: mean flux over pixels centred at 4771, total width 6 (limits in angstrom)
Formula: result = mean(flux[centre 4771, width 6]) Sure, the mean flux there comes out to 45.1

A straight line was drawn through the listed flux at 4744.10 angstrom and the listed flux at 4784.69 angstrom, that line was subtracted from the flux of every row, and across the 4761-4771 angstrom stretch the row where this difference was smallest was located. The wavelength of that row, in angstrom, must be 4762.70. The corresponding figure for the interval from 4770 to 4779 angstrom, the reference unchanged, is 4776.98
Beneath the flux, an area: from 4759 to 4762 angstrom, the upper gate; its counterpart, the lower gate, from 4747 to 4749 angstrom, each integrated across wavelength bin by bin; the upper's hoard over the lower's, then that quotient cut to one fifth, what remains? 0.3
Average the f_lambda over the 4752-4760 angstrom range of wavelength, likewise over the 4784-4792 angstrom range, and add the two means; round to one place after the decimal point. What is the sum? 91.1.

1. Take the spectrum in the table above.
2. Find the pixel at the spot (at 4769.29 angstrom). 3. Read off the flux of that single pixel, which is 42.97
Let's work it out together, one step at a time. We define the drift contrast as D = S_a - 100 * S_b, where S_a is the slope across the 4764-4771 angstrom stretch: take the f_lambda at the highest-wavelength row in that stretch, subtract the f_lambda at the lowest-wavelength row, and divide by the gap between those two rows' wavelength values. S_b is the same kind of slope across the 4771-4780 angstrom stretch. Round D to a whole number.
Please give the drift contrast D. -49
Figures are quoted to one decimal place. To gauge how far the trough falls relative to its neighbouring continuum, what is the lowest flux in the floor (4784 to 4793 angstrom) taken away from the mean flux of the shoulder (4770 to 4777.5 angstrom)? 3.4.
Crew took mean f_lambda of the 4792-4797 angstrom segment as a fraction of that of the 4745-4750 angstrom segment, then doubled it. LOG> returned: 2.02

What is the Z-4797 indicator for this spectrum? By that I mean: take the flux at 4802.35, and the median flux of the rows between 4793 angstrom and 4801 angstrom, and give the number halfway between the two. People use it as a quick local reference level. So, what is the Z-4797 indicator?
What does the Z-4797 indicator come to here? 45.8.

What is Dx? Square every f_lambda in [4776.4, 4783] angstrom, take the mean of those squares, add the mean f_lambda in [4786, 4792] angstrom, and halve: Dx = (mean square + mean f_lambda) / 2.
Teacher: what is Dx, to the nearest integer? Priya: 1070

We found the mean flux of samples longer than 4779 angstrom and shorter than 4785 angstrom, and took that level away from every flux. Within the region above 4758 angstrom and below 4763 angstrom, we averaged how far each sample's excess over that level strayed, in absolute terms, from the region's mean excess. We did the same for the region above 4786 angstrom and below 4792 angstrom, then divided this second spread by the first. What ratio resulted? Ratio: 0.53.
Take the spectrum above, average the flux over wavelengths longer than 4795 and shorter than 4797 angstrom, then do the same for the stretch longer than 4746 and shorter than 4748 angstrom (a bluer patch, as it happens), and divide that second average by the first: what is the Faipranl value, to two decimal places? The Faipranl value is 0.94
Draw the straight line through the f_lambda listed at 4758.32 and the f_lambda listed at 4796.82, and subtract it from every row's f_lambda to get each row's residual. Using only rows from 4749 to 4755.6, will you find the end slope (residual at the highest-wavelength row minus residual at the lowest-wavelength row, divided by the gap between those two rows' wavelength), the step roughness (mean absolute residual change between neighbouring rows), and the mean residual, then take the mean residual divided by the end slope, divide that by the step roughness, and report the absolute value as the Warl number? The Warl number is 18.4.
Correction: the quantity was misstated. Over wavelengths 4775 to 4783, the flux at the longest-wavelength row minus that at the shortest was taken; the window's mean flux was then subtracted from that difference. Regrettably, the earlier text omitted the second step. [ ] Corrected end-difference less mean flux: -47.0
